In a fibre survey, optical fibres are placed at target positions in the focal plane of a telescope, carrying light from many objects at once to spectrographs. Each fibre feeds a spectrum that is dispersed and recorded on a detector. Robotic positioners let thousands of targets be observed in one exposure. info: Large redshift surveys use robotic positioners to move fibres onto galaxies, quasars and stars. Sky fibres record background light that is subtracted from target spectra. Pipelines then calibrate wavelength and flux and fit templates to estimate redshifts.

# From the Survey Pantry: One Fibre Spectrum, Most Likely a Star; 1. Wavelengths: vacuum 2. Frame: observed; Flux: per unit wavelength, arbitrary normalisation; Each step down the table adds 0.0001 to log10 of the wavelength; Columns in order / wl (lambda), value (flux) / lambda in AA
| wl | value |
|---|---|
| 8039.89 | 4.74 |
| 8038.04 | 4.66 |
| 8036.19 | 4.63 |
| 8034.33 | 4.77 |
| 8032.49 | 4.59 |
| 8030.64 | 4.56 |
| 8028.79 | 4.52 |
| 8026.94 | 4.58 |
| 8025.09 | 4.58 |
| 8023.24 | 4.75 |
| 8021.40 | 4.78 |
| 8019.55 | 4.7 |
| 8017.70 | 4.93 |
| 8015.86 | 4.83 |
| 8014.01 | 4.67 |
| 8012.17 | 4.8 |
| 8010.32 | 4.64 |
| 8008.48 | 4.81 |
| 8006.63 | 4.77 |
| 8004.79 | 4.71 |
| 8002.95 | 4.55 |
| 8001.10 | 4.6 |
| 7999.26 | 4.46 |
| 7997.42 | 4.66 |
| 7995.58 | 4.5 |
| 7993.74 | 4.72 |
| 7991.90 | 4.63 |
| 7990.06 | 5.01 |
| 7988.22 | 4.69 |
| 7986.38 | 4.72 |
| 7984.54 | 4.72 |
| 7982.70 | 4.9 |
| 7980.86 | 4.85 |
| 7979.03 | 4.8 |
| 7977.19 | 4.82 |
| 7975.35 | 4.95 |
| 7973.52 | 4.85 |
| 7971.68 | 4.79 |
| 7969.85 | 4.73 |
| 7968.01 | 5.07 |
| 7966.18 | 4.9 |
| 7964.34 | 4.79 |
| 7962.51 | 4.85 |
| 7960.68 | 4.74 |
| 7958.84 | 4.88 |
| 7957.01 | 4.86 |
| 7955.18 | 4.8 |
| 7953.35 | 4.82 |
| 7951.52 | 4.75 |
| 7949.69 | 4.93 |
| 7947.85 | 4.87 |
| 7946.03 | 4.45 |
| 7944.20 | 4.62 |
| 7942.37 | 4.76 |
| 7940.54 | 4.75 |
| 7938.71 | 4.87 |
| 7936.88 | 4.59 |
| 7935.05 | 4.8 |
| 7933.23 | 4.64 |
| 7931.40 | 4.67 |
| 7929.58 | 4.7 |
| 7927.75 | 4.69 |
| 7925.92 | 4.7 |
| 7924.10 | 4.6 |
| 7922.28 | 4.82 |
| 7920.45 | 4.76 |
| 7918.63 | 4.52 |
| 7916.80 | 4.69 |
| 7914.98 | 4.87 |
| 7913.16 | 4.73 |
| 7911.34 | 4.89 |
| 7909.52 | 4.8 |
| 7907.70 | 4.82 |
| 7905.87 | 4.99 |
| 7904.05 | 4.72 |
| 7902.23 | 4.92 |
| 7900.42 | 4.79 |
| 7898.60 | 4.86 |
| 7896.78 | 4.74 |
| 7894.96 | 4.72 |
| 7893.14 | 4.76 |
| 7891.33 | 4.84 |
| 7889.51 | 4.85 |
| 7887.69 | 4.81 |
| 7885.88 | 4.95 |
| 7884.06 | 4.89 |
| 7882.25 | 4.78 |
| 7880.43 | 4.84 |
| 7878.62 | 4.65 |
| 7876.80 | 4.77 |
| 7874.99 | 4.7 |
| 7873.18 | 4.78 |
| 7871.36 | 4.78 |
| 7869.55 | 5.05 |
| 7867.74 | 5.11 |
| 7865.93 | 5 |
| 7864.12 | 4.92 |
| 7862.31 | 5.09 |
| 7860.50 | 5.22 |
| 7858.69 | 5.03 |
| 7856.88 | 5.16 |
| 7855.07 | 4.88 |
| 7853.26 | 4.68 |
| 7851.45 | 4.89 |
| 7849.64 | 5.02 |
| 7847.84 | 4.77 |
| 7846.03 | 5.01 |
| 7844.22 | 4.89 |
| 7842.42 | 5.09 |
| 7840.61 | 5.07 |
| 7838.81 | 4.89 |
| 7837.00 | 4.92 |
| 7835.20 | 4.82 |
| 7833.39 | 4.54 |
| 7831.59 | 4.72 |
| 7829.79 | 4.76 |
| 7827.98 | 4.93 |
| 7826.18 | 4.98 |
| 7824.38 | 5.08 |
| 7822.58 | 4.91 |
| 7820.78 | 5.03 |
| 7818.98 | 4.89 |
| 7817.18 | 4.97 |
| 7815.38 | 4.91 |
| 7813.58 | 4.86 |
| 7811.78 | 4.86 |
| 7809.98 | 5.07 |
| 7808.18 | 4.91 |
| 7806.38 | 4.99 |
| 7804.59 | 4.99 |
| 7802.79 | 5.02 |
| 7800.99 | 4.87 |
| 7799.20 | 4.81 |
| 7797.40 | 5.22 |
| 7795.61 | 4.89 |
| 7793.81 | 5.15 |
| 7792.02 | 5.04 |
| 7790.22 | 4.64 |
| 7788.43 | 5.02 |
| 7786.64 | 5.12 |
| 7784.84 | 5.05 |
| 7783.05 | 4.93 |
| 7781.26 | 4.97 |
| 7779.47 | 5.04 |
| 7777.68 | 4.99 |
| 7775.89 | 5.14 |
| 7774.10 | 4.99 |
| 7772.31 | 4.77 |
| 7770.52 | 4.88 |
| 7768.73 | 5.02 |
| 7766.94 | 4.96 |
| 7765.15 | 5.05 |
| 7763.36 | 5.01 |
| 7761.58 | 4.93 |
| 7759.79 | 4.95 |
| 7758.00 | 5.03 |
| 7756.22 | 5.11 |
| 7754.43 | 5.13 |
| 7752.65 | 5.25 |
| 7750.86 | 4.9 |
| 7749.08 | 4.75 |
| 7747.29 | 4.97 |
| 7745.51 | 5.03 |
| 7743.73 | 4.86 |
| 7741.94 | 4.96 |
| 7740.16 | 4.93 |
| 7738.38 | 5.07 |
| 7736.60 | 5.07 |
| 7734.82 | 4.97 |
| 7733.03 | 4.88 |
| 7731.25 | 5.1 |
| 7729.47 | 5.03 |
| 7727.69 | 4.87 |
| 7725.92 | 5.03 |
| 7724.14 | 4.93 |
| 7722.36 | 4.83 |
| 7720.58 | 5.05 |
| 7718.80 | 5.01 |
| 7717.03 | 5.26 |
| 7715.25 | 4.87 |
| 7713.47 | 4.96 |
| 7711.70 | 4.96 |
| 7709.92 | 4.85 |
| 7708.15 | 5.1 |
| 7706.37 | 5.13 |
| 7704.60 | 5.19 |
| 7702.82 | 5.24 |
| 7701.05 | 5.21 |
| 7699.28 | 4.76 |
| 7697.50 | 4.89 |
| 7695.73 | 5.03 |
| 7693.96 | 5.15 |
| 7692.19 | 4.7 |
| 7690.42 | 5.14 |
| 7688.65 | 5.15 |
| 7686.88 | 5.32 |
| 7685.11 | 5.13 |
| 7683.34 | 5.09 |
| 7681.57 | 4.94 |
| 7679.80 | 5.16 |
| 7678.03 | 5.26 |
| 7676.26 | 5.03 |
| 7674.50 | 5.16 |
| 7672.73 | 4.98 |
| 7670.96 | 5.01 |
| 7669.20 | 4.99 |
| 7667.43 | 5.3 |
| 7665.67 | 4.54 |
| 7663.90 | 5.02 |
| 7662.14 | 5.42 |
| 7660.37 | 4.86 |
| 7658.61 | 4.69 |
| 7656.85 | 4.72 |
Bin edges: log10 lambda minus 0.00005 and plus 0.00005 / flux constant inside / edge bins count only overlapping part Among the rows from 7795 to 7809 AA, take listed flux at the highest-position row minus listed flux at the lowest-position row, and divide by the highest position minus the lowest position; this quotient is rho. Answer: 0.002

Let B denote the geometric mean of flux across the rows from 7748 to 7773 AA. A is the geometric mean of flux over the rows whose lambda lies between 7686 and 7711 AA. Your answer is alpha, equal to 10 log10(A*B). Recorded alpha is 14.0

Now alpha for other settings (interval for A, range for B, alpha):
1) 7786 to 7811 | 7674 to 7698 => 14.0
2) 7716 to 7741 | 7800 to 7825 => 13.9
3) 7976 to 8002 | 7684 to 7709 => 13.8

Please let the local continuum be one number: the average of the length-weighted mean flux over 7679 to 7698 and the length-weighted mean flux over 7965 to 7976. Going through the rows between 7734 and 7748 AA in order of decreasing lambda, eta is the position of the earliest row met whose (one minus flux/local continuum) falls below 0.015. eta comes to 7747.29 AA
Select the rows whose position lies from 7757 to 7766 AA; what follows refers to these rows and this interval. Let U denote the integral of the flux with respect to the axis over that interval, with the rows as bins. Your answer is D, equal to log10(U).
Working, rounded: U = 45.0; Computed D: 1.65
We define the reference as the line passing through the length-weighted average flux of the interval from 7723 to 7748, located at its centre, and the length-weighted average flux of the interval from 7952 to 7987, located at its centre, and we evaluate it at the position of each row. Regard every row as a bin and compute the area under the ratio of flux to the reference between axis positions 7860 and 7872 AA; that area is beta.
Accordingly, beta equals 12 AA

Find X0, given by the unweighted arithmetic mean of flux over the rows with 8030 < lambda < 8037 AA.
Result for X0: 4.6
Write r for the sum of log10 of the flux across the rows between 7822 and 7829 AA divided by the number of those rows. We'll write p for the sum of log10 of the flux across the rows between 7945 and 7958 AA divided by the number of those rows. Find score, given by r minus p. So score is 0.017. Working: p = 0.679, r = 0.697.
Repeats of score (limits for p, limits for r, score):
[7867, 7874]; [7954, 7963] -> -0.009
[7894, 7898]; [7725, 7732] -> 0.025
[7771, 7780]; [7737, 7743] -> 0.000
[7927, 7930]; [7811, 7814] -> 0.015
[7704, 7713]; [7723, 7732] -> -0.005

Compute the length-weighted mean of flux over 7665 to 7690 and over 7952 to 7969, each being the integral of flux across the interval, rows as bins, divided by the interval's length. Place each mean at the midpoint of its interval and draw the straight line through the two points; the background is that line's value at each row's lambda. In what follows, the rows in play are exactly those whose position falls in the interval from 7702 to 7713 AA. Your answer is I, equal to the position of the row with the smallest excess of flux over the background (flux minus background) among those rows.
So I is 7709.92 AA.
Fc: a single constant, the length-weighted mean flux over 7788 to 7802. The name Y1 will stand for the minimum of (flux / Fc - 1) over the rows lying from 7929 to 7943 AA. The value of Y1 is -0.073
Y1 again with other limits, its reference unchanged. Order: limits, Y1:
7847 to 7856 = -0.055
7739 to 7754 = -0.041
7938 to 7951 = -0.102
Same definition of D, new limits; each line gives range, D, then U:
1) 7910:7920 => 1.68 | 47.5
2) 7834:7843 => 1.65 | 44.4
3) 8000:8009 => 1.62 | 42.1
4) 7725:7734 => 1.65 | 44.8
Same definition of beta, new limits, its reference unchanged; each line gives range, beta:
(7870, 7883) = 13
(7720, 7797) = 77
